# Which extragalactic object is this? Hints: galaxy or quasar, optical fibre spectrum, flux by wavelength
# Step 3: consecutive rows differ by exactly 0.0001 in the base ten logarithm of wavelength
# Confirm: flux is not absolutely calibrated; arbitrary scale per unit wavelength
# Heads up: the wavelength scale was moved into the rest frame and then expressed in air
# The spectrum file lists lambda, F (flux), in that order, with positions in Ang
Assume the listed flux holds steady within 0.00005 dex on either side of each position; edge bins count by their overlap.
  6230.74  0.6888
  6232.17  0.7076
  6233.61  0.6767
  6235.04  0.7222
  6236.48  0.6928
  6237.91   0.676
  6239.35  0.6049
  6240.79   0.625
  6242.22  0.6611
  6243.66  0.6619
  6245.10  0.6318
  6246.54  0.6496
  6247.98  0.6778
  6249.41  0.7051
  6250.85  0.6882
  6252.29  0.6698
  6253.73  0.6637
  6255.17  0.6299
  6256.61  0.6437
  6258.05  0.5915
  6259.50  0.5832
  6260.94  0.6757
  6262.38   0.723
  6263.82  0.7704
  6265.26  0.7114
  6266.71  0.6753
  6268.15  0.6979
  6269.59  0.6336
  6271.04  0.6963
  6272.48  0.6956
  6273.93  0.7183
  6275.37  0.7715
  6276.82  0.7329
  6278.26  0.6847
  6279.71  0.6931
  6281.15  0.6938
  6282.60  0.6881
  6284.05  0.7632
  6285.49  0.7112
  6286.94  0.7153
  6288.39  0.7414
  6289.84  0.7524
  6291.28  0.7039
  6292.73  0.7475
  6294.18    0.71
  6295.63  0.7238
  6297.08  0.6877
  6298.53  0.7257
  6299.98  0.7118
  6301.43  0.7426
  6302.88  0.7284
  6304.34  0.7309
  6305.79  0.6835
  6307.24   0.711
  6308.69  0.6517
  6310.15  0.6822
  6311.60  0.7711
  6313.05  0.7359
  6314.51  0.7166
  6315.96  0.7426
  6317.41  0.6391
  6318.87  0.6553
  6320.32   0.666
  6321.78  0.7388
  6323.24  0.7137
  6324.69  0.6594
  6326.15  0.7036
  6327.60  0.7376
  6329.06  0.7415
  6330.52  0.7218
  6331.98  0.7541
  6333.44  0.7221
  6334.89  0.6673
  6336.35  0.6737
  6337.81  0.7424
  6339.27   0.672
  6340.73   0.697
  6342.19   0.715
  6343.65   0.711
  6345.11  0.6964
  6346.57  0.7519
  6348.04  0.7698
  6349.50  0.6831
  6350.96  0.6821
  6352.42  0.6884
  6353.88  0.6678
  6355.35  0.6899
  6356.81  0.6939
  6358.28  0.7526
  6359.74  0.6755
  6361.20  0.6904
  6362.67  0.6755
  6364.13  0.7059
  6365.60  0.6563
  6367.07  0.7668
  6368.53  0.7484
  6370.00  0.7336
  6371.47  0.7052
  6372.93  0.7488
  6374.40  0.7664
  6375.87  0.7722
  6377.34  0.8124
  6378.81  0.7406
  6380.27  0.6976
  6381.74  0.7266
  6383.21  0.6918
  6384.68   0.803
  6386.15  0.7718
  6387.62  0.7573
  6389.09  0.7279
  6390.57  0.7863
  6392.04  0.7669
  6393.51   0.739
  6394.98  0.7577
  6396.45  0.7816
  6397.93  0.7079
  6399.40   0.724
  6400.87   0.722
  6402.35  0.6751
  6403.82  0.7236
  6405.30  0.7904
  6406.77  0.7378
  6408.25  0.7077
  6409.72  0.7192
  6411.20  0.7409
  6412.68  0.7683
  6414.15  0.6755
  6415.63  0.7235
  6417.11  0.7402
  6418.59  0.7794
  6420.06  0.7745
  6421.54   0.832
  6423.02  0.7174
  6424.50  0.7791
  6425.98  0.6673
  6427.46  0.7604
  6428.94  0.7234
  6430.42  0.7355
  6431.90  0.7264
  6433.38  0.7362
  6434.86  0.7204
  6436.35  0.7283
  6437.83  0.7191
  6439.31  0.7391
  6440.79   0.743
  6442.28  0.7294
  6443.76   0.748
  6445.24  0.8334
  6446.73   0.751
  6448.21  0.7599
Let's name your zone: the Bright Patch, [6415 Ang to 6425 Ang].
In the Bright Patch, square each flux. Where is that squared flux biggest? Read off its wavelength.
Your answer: 6421.54 Ang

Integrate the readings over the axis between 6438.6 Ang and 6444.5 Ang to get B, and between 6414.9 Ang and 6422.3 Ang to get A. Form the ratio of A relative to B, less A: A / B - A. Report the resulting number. -4.4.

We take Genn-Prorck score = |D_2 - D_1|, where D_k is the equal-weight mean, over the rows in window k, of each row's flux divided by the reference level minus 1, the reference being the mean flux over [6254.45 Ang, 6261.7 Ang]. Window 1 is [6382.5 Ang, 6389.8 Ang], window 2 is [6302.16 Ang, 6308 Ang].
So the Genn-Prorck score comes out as 0.06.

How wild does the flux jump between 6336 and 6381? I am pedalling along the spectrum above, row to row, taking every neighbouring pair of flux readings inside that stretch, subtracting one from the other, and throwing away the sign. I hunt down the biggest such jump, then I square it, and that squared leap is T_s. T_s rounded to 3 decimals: 0.012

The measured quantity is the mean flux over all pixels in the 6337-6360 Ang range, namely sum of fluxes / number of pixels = 0.71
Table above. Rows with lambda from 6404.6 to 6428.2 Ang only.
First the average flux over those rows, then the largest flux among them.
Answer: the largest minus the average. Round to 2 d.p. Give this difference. 0.09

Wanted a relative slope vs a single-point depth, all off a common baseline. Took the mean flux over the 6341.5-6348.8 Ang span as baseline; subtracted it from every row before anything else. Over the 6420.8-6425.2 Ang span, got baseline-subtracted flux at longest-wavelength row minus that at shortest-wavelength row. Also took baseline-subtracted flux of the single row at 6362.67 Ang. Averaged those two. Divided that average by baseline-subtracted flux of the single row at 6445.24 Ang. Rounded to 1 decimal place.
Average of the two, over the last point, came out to -0.5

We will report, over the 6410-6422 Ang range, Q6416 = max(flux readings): 0.832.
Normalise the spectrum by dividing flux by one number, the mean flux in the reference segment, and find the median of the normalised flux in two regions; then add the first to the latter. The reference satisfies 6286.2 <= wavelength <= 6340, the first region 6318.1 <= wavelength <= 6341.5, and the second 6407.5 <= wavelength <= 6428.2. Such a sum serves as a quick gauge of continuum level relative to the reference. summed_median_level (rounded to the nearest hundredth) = 2.04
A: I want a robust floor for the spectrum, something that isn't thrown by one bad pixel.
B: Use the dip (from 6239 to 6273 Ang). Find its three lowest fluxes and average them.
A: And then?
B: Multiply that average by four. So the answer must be 2.37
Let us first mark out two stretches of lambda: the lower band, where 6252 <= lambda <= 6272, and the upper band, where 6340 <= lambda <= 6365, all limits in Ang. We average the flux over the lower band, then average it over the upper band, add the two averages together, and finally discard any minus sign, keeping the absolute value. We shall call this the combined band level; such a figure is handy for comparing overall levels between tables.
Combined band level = 1.37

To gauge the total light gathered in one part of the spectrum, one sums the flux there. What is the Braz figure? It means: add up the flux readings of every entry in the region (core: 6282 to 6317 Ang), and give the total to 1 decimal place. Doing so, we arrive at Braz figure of 17.3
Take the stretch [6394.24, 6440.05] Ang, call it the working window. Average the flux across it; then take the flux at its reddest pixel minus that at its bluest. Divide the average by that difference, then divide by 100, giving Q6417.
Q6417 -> -0.4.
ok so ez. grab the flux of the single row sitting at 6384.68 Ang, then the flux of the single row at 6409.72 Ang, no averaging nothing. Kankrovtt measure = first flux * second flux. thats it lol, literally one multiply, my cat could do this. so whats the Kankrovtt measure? 0.58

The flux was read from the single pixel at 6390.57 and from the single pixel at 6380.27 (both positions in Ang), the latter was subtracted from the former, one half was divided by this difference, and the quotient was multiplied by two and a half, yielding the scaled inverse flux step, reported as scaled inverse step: 14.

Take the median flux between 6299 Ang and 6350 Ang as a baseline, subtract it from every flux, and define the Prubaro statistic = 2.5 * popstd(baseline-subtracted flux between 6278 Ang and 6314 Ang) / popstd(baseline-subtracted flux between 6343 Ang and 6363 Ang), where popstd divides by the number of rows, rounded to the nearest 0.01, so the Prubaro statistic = 2.27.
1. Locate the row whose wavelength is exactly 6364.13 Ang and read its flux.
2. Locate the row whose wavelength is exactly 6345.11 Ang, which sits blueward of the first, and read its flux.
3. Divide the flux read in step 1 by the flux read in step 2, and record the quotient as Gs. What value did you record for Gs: 1.01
